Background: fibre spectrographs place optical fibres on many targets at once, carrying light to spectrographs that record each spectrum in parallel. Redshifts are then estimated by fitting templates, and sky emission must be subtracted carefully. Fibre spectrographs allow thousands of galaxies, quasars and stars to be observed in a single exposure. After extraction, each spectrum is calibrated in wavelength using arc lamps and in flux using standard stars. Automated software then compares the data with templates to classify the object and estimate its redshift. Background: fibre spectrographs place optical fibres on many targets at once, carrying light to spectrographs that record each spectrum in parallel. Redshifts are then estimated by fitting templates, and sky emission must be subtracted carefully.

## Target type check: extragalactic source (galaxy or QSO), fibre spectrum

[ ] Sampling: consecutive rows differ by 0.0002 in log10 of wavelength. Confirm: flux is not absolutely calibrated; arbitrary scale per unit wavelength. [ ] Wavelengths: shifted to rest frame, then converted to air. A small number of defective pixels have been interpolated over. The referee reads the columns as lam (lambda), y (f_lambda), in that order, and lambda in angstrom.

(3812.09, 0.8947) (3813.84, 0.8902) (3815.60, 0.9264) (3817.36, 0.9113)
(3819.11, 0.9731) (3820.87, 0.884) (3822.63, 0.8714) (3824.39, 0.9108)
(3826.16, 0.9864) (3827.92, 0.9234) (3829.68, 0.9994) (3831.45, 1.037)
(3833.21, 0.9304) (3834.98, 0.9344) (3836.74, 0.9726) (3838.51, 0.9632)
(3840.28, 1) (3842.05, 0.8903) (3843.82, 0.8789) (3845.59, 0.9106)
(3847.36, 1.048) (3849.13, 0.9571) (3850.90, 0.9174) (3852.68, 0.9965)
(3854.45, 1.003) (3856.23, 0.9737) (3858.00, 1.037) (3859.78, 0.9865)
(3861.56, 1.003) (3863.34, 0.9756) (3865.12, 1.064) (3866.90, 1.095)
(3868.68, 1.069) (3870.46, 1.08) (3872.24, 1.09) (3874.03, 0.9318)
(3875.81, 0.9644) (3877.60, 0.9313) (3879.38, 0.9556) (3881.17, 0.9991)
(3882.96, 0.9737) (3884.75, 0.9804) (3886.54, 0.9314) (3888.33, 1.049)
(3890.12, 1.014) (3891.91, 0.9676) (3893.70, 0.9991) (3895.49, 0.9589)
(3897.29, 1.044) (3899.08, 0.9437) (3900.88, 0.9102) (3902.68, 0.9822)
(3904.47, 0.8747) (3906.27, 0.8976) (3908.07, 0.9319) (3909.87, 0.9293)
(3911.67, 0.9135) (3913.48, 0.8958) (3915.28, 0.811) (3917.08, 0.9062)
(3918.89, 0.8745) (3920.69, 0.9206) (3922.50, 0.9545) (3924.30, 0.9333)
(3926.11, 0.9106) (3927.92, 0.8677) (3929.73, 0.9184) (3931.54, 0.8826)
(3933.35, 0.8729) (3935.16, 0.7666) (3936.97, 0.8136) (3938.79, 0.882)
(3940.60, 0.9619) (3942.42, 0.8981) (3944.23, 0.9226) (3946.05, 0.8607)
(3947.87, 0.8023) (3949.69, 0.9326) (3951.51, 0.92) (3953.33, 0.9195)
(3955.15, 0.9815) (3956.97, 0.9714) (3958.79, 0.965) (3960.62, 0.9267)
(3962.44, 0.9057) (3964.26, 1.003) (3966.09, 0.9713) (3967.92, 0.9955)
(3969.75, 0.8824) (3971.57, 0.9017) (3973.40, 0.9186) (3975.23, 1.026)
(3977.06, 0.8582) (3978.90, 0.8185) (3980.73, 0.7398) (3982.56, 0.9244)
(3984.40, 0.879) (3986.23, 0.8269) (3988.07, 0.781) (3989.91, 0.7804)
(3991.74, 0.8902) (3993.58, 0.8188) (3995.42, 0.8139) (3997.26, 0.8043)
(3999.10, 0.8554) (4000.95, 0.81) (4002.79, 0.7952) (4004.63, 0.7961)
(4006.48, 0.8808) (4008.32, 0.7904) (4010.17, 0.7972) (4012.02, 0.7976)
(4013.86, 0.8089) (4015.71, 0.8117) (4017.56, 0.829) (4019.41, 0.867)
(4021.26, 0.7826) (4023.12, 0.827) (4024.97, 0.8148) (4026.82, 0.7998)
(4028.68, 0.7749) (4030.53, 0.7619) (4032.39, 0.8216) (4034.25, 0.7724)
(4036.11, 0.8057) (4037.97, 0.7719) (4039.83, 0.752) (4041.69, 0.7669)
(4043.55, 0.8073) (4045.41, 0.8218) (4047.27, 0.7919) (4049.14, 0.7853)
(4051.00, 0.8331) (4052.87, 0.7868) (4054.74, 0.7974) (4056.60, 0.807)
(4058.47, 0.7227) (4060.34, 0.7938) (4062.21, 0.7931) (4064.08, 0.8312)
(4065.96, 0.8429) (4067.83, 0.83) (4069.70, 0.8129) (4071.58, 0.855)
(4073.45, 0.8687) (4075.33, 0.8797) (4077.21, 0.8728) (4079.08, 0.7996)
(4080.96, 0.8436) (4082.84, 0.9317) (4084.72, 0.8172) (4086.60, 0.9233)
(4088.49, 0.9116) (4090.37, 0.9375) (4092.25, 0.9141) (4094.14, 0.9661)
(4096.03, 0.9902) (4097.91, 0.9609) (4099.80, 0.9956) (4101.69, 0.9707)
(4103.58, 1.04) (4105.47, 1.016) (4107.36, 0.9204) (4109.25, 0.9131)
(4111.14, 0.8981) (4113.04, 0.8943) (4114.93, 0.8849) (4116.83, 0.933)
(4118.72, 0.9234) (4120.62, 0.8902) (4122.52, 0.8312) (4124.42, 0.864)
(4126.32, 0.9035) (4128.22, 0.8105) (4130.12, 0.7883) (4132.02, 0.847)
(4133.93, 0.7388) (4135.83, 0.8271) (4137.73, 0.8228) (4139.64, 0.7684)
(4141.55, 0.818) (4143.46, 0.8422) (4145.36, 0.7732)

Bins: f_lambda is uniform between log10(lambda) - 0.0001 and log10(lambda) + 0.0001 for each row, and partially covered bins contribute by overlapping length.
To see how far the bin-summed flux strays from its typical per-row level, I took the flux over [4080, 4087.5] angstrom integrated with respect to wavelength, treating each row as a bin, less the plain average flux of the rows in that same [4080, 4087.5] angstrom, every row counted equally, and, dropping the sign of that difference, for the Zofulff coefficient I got 5.7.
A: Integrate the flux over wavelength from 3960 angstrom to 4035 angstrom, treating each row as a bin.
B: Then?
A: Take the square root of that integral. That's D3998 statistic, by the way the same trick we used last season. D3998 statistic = 8.0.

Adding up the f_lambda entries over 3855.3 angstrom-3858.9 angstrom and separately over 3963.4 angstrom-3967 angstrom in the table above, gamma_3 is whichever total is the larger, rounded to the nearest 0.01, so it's 2.01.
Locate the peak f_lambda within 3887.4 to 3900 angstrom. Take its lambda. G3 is 3888.33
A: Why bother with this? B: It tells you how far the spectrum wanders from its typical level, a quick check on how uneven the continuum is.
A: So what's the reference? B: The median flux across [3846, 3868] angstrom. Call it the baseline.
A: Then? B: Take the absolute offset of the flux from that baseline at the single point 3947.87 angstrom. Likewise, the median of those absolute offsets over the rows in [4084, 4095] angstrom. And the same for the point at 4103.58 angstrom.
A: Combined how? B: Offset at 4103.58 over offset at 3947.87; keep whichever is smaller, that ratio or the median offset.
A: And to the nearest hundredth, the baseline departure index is 0.08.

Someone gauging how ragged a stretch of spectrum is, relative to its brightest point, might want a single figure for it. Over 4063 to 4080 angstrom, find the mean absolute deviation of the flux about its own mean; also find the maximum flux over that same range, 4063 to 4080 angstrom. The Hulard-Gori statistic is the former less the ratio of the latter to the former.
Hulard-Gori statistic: -39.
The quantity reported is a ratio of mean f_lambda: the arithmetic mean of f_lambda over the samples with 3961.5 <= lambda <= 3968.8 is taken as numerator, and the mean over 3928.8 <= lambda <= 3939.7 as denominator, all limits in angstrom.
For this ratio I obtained 1.13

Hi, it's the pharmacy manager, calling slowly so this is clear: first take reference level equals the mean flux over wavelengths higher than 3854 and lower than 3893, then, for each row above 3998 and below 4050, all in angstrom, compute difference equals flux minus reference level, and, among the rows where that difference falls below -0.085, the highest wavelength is 4049.14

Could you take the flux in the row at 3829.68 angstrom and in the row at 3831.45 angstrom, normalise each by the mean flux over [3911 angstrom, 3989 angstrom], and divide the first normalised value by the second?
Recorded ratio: 0.96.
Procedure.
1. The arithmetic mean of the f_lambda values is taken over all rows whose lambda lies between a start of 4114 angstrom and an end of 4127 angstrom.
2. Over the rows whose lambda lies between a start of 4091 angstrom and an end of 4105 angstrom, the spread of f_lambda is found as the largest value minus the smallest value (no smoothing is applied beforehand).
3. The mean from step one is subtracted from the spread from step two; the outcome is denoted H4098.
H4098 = -0.76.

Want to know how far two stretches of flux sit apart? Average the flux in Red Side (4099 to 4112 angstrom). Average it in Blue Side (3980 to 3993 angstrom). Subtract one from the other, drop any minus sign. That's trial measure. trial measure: 0.13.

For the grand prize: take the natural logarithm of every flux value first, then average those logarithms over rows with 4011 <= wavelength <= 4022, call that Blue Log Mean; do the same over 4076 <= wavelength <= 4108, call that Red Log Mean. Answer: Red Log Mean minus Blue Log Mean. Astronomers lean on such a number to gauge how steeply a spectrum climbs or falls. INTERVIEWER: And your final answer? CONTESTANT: 0.13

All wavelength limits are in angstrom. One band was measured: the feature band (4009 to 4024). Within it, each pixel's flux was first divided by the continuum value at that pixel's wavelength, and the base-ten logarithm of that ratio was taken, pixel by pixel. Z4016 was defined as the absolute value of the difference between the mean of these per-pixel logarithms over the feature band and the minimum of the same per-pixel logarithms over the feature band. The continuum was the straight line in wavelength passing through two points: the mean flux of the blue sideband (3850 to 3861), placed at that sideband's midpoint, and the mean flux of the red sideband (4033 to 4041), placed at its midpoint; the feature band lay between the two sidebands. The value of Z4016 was 0.01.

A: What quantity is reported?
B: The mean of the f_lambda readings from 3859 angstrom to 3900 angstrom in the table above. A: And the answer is 1.00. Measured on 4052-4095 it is 0.85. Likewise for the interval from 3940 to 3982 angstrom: 0.92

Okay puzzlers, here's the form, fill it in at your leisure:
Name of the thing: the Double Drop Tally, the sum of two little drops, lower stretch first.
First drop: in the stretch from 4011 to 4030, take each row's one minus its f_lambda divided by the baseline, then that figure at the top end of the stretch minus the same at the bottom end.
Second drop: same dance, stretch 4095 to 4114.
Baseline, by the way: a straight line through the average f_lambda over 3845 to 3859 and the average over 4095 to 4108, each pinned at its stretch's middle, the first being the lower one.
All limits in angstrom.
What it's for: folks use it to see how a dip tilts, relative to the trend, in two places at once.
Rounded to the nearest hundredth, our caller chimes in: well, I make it 0.12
